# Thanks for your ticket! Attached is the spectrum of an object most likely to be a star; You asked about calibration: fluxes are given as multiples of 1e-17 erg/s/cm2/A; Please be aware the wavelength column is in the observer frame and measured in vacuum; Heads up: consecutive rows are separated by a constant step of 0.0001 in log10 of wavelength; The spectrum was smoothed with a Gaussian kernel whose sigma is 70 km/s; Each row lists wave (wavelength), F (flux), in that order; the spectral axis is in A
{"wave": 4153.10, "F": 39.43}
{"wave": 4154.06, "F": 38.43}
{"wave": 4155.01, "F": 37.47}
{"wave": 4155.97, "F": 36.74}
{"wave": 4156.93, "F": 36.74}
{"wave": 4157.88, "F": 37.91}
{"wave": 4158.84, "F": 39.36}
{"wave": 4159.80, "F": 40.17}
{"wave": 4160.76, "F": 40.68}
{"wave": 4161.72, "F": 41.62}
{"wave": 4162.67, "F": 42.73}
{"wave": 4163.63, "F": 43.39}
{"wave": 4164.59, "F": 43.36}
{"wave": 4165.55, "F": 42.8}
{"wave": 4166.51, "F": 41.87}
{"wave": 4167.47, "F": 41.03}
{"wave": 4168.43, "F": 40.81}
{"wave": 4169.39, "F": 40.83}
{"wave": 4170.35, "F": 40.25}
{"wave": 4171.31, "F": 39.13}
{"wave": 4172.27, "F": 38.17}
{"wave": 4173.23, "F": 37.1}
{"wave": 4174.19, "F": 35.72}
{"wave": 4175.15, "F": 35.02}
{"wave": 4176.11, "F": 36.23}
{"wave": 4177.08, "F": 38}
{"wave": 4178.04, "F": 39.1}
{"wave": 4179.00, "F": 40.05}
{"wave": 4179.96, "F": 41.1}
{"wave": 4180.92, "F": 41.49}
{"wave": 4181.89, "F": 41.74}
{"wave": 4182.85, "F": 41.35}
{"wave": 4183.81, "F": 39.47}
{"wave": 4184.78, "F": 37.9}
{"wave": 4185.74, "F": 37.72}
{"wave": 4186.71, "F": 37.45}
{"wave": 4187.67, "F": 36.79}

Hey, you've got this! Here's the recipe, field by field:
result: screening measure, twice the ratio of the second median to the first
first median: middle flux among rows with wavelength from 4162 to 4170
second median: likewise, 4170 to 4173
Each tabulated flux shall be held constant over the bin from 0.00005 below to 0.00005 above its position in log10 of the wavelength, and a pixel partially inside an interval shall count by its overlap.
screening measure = 1.85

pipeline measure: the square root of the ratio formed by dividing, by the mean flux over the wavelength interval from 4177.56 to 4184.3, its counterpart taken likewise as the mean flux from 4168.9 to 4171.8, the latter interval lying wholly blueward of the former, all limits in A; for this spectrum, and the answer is 0.99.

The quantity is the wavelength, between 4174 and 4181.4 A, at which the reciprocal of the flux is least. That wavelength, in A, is 4180.92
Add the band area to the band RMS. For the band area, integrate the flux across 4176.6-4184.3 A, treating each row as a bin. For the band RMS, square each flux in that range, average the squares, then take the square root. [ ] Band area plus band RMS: 351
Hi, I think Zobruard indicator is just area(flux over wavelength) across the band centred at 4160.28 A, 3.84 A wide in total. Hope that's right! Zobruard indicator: 155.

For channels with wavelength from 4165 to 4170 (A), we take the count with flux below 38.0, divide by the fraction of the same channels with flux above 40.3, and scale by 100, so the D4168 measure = 0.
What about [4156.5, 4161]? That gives 1000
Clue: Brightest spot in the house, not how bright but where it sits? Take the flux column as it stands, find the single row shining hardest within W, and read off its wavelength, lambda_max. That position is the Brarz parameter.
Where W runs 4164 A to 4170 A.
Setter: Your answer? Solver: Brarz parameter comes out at 4164.59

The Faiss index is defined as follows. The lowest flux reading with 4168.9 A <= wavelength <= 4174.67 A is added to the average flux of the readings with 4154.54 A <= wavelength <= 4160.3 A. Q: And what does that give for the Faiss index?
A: 73.8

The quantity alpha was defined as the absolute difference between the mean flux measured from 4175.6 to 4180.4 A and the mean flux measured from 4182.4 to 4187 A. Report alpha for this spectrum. 0.1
